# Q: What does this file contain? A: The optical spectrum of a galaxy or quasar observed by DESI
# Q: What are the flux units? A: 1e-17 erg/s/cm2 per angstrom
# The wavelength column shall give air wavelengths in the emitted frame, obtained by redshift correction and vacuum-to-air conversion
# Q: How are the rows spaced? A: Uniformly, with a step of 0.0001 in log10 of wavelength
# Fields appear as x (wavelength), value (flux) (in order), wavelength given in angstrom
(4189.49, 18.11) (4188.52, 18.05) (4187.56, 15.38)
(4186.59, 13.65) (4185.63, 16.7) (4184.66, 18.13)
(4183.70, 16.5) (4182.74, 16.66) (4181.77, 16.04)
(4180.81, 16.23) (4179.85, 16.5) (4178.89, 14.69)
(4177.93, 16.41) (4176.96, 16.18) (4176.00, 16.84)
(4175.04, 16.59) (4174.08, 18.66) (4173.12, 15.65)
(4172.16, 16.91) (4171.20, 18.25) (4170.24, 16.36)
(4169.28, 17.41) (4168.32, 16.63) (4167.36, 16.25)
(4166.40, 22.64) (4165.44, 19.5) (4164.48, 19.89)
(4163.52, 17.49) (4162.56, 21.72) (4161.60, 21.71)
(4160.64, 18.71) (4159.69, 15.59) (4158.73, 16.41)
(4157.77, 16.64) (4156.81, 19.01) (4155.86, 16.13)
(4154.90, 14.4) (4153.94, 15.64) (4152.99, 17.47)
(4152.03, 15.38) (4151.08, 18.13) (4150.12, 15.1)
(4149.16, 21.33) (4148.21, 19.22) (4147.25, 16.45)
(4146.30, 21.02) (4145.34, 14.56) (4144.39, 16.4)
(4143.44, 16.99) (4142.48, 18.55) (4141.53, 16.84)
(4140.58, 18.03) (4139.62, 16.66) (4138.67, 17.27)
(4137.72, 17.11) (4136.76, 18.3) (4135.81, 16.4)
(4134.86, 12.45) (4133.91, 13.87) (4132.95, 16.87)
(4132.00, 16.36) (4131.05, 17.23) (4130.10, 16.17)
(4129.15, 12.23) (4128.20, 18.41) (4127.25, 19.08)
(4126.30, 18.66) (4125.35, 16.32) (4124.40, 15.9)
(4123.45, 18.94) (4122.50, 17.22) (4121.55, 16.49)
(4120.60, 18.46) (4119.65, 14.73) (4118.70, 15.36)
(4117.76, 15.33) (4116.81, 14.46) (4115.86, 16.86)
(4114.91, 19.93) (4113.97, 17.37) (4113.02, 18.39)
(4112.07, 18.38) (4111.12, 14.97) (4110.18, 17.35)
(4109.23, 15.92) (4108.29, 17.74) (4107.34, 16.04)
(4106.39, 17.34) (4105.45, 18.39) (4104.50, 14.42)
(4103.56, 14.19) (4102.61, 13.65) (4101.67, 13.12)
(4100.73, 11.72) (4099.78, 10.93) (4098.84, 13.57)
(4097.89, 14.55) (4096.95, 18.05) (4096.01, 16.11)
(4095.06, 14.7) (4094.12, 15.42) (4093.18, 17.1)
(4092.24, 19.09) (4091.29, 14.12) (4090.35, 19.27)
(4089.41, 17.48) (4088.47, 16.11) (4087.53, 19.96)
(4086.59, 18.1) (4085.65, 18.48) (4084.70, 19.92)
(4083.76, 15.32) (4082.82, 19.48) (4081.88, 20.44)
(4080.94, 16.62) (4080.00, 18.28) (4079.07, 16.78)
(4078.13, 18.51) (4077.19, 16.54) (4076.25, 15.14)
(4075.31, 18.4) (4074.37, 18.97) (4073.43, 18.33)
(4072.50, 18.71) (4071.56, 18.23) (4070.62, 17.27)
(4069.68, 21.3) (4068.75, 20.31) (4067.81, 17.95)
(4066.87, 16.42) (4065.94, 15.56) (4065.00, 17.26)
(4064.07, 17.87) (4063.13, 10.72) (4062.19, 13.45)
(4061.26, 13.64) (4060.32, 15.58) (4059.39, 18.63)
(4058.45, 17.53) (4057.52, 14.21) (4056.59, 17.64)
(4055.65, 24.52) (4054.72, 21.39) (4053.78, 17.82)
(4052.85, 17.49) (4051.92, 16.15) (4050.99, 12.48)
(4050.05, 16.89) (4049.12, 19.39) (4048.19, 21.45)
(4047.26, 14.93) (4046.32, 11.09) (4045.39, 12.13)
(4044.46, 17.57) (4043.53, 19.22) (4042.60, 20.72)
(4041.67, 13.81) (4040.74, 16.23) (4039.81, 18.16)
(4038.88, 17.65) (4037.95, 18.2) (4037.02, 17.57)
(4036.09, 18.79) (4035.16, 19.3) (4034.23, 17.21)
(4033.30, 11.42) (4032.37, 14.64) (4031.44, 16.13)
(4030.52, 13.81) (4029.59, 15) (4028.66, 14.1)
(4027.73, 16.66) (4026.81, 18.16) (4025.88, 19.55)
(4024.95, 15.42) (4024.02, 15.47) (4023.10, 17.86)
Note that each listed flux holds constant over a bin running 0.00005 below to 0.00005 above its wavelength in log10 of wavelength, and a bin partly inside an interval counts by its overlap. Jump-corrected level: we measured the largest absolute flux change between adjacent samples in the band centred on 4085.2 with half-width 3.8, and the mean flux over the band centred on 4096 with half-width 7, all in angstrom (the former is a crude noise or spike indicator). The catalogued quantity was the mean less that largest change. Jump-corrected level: 10.7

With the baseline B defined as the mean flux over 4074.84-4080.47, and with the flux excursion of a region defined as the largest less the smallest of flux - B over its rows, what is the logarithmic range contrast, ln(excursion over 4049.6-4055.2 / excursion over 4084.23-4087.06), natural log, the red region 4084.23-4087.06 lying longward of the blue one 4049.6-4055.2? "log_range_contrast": 1.6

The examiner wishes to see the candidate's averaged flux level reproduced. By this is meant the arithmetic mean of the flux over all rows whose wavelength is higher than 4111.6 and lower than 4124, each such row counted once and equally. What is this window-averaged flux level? 17.1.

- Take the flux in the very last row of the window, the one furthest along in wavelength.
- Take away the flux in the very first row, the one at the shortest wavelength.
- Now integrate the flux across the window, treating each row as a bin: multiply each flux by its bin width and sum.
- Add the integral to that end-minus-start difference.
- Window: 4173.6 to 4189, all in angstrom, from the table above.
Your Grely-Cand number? 253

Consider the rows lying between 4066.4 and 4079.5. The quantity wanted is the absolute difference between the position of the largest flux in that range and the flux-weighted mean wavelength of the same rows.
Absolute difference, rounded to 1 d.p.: 3.2 angstrom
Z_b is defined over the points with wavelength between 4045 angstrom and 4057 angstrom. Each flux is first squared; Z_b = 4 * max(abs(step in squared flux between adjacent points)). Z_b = 1160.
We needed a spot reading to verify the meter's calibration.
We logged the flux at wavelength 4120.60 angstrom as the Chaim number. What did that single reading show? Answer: 18.46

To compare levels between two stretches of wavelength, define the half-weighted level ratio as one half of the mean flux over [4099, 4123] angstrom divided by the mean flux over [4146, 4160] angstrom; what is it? 0.464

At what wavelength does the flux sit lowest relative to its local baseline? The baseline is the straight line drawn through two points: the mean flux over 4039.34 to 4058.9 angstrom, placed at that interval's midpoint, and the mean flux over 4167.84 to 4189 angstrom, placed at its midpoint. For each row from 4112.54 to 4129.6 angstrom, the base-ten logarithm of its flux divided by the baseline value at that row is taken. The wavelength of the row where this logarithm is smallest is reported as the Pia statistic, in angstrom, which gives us 4129.15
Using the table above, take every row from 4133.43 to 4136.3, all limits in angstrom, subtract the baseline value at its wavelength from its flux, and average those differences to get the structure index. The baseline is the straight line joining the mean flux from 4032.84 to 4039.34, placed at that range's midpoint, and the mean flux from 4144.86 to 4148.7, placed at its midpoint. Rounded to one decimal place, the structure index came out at -3.5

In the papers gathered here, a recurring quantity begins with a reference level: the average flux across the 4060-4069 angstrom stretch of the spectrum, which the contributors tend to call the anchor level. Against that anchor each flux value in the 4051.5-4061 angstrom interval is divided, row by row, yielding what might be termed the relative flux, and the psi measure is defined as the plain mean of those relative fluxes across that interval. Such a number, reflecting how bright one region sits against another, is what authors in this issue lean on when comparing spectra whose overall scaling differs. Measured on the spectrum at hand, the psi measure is 1.14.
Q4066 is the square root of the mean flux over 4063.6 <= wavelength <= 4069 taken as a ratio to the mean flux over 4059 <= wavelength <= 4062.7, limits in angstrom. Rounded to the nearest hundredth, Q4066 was 1.07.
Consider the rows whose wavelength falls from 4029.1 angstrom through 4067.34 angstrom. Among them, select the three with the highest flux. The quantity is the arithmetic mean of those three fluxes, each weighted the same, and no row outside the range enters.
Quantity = 22.5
